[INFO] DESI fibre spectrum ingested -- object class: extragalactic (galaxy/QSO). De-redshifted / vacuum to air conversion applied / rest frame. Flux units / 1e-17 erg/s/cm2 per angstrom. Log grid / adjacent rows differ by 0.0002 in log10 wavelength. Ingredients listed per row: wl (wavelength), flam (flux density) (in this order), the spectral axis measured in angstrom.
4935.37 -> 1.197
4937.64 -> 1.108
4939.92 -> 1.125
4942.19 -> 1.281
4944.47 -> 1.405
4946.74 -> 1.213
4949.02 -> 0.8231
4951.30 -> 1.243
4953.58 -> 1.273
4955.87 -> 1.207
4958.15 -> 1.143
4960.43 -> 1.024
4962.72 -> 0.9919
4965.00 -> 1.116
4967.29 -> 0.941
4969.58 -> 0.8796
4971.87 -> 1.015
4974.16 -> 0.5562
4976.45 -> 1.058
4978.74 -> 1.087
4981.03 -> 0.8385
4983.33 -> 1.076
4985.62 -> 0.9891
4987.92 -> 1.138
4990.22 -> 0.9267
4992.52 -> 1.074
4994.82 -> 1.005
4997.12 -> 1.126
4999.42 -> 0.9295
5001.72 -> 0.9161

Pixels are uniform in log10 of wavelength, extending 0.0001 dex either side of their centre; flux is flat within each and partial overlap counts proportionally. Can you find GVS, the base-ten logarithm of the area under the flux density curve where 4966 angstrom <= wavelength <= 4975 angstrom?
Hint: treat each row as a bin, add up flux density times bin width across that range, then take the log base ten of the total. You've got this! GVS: 0.89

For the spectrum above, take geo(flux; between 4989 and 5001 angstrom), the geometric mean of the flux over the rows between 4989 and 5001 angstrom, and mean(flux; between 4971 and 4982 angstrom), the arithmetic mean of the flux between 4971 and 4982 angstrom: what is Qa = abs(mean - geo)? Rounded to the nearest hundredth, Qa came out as 0.10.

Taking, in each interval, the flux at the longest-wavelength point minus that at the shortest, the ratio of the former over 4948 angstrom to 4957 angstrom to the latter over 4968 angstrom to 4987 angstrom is 3.5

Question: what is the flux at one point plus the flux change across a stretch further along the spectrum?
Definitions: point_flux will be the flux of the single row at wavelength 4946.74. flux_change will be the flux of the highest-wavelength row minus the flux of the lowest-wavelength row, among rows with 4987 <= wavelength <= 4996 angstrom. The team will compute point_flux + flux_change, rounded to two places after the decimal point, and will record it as 1.08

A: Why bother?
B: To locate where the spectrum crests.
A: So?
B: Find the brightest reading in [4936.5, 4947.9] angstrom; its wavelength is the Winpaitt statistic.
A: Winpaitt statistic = 4944.47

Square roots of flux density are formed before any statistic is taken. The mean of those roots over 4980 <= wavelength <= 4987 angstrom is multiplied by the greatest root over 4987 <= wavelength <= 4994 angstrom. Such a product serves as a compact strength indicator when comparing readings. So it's 1.05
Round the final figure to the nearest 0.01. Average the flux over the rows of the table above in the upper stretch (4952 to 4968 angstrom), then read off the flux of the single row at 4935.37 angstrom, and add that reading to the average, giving 2.30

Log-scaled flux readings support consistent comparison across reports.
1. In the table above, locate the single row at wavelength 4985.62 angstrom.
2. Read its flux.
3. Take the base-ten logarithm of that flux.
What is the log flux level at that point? -0.005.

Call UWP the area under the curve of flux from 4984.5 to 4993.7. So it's 9.5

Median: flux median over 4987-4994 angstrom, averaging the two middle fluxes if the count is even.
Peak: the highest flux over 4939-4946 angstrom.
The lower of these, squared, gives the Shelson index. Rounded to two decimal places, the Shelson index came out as 1.15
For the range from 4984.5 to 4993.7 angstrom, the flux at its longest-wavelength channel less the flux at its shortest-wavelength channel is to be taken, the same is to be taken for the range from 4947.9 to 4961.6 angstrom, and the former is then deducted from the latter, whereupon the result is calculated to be 0.12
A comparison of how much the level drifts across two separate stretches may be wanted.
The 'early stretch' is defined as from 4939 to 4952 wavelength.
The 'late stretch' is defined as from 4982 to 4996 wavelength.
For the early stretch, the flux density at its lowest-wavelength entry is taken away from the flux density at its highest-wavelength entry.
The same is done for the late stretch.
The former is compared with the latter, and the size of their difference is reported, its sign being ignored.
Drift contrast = 0.19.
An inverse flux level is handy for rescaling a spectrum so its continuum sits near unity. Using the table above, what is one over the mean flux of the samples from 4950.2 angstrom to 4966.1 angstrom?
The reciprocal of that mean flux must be 0.875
